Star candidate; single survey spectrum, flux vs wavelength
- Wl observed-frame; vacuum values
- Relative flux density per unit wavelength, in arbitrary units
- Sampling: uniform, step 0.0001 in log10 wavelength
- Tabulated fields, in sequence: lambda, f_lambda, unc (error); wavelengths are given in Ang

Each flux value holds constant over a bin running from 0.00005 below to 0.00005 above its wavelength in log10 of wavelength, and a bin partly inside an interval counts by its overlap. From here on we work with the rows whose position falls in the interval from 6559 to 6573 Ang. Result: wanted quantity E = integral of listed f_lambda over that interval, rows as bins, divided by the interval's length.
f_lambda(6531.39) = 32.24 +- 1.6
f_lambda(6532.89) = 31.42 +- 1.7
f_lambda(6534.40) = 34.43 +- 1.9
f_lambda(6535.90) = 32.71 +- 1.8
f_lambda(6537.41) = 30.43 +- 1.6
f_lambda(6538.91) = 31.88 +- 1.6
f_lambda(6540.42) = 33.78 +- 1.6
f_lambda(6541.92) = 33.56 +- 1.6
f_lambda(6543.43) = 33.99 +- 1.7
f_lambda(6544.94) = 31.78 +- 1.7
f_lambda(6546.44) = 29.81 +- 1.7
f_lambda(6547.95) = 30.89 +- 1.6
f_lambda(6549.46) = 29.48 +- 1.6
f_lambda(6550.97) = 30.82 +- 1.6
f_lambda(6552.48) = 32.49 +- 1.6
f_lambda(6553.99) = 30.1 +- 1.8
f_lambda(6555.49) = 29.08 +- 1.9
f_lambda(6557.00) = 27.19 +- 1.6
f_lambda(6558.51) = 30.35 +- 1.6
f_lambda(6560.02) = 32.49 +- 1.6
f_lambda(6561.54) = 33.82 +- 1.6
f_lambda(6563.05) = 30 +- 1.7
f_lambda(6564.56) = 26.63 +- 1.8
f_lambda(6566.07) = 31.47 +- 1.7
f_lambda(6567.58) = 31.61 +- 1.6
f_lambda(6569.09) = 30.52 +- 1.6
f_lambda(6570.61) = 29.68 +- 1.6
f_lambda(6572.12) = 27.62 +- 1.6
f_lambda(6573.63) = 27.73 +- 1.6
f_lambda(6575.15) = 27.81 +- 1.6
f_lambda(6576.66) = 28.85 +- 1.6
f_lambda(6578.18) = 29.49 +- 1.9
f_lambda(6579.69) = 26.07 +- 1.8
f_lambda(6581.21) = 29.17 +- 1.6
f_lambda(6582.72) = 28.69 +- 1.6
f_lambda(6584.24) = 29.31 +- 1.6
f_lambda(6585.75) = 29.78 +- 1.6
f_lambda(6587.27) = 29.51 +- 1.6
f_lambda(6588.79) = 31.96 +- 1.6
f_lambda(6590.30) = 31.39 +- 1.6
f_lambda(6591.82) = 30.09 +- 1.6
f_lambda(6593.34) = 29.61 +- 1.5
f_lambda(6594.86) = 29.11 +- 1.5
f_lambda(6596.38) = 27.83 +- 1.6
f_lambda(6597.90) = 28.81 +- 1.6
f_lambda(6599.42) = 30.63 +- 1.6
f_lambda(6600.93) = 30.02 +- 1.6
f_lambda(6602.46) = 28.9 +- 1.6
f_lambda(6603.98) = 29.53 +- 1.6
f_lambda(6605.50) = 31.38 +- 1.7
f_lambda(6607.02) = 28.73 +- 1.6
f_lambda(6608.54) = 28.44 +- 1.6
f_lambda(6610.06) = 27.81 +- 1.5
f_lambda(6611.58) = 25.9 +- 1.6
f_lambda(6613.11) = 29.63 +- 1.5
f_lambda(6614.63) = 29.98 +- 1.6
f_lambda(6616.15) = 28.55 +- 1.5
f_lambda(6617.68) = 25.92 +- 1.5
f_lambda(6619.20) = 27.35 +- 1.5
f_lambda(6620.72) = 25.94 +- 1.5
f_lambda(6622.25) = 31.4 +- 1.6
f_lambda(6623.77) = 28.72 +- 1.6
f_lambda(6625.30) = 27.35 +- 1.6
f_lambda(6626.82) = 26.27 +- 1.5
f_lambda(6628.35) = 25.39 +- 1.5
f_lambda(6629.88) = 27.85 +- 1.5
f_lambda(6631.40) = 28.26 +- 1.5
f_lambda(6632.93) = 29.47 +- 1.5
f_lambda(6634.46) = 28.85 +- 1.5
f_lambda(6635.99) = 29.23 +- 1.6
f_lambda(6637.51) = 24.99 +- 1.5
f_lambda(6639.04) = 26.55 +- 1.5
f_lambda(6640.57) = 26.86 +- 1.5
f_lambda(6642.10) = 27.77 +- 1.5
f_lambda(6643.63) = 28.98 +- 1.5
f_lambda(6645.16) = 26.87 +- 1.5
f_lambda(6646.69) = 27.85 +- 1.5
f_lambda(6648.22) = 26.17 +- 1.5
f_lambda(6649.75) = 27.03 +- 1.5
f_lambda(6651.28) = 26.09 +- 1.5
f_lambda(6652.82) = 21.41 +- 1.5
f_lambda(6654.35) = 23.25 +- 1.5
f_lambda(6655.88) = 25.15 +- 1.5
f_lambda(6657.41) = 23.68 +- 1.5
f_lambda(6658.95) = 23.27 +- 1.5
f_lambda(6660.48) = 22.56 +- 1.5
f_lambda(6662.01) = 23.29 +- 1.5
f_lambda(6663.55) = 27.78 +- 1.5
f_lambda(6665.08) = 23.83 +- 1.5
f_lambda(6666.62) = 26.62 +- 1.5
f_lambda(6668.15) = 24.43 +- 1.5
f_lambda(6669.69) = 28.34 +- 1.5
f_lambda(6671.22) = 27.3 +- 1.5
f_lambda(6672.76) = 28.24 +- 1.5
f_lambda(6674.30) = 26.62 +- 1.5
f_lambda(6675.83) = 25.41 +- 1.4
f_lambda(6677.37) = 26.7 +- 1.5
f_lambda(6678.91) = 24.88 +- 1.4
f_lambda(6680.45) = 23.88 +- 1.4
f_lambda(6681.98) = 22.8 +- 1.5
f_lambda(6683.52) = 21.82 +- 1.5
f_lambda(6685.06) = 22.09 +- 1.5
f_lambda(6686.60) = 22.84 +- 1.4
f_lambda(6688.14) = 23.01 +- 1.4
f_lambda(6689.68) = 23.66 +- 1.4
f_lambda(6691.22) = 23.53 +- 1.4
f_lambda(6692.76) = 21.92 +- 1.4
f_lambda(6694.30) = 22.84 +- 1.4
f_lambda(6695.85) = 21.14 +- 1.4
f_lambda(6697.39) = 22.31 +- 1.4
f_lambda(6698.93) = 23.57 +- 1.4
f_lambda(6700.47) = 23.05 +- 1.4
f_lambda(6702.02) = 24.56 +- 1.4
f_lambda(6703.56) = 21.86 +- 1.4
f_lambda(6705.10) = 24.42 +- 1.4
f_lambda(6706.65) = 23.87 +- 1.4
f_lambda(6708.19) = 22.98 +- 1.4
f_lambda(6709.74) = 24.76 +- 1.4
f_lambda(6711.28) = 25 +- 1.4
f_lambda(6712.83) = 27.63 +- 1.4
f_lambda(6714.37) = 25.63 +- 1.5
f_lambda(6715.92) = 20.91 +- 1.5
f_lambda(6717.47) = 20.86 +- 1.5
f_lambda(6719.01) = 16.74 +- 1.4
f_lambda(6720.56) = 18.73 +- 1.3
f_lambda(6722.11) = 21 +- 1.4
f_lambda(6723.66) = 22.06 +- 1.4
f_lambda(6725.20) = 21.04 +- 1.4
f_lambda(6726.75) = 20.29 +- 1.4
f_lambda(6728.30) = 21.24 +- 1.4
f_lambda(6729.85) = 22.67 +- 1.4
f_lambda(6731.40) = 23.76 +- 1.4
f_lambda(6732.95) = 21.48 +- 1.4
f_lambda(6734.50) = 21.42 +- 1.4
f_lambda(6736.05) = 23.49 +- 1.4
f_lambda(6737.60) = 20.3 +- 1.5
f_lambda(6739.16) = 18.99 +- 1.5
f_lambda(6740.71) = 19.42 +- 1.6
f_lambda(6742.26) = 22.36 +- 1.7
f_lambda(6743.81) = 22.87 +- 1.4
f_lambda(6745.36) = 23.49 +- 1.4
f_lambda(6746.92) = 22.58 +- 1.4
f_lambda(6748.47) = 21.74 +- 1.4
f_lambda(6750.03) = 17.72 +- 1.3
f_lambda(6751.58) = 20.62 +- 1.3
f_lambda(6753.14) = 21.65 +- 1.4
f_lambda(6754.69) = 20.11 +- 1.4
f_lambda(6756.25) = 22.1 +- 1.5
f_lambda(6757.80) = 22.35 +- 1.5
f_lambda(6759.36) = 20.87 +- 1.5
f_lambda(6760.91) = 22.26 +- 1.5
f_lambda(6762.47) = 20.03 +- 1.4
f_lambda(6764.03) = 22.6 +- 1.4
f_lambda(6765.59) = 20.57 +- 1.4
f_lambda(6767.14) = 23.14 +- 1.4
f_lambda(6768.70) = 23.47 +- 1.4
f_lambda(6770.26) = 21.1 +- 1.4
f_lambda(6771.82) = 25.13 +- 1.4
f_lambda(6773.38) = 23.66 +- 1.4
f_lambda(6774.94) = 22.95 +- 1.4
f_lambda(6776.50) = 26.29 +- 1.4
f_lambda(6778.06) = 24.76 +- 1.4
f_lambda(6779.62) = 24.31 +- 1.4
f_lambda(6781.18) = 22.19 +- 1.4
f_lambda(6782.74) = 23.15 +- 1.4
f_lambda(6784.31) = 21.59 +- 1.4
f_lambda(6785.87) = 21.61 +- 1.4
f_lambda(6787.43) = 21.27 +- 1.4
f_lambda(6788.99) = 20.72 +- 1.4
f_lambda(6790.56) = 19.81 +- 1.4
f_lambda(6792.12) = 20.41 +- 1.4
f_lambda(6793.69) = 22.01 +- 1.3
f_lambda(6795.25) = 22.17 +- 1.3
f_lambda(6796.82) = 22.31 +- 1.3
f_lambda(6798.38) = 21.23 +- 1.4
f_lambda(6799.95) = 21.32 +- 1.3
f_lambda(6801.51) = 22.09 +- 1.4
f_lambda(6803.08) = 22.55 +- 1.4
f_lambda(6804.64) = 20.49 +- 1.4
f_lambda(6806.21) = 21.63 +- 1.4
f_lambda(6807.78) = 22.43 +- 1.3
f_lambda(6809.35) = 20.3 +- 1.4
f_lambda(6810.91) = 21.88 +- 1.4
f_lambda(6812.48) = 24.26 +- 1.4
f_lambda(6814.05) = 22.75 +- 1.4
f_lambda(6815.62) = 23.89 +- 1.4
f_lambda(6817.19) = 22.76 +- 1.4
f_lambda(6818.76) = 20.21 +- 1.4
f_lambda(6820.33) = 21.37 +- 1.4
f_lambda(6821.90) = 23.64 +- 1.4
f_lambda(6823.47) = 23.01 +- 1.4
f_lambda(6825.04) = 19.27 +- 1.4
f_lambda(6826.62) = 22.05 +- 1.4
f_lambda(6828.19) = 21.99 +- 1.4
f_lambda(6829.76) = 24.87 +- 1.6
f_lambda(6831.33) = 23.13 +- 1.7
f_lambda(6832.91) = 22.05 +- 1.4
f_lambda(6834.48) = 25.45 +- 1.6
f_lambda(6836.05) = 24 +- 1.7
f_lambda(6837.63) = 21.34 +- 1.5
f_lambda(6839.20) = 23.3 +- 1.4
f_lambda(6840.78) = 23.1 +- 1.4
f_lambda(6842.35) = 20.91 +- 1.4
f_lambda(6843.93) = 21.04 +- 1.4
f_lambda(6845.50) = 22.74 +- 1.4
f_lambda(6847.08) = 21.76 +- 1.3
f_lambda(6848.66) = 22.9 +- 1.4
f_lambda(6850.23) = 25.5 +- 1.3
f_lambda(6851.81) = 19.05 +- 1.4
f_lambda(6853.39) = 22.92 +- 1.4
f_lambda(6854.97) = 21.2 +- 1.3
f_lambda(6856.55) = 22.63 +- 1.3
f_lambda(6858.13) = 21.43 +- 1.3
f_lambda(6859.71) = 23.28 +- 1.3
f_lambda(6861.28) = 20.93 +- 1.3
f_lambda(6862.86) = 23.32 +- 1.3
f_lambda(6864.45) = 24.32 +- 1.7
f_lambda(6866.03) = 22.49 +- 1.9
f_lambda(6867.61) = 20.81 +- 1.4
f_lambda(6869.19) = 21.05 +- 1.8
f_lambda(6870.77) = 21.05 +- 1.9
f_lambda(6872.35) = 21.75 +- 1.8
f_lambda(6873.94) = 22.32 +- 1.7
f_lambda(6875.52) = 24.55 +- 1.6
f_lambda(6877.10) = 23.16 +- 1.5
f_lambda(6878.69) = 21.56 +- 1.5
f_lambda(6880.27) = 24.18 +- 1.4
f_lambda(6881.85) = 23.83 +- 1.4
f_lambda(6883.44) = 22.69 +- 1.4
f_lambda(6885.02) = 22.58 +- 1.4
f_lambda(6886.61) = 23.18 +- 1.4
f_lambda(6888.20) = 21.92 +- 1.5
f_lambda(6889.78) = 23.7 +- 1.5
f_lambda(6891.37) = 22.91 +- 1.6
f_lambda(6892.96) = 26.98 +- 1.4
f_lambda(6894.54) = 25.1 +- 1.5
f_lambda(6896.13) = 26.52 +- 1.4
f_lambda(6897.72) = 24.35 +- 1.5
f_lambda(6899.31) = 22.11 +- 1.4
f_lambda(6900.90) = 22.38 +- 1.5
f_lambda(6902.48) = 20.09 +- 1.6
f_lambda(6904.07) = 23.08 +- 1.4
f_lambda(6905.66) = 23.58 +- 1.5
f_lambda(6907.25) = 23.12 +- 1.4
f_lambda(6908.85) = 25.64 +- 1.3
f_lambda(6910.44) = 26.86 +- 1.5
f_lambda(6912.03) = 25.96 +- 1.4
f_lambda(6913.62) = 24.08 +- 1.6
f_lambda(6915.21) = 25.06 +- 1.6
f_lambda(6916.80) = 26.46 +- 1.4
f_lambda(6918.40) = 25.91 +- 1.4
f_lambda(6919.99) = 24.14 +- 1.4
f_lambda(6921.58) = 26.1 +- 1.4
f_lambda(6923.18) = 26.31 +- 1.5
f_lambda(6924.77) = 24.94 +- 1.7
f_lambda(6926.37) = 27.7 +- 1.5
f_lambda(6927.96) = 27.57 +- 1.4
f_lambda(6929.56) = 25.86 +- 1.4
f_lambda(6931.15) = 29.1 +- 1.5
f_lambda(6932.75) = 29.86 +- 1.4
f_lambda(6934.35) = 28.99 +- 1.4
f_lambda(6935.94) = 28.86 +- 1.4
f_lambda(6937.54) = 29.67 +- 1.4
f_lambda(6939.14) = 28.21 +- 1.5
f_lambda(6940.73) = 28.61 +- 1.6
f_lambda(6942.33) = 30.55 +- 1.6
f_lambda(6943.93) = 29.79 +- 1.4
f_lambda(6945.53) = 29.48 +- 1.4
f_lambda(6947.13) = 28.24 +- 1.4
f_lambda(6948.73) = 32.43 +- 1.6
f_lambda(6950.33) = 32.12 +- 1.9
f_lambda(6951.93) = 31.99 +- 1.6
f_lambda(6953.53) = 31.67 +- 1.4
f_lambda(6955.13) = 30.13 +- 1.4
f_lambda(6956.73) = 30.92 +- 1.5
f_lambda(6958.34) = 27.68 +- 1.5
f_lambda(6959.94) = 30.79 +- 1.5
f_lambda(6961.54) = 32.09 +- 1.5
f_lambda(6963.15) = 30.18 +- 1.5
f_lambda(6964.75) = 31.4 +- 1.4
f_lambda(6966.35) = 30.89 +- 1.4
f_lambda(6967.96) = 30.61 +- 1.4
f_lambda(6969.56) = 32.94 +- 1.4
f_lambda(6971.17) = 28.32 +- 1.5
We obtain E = 30.4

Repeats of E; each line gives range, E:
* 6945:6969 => 30.7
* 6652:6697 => 24.2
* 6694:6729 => 22.5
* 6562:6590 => 29.3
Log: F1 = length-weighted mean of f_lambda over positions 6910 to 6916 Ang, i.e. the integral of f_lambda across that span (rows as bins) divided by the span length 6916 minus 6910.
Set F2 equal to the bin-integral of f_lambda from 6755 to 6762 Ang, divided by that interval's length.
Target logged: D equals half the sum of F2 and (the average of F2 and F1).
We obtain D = 22.6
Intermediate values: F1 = 25.4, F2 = 22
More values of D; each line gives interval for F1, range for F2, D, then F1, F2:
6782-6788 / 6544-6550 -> 28.4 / 21.9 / 31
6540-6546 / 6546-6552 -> 31.0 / 33.1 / 30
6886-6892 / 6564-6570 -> 28.3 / 22.9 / 30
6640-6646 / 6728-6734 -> 23.7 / 27.6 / 22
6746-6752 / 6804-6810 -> 21.1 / 20.7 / 21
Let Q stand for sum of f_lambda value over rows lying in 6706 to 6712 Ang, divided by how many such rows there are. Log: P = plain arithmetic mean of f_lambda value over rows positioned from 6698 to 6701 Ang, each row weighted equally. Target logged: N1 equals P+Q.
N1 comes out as 47.5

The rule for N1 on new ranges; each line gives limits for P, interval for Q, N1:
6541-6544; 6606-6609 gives 62.4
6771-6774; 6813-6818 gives 47.5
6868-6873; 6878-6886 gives 44.3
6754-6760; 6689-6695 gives 44.3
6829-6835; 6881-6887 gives 46.9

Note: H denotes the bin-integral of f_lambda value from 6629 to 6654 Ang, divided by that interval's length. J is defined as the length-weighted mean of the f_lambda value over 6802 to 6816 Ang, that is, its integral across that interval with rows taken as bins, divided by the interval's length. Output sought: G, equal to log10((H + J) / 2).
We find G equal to 1.39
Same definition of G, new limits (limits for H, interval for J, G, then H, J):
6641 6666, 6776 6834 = 1.38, 25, 22.2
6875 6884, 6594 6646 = 1.41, 23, 28.2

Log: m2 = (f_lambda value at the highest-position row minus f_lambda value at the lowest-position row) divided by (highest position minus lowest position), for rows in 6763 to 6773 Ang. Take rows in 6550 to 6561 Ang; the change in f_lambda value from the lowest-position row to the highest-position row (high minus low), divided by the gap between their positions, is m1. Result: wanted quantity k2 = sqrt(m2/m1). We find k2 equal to 1.3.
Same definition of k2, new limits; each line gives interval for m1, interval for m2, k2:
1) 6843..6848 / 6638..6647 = 0.9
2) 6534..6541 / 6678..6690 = 1.0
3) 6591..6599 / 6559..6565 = 2.5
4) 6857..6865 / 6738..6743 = 1.5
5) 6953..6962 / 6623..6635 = 0.5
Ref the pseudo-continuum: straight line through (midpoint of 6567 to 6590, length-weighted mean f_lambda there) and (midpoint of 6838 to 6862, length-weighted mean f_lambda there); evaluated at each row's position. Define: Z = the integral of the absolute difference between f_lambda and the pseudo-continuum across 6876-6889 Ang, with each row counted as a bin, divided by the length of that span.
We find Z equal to 1.6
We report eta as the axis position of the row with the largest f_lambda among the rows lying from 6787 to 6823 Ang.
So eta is 6812.48 Ang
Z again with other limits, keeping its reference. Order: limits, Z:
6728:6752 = 3.5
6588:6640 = 1.3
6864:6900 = 2.0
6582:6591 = 1.2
